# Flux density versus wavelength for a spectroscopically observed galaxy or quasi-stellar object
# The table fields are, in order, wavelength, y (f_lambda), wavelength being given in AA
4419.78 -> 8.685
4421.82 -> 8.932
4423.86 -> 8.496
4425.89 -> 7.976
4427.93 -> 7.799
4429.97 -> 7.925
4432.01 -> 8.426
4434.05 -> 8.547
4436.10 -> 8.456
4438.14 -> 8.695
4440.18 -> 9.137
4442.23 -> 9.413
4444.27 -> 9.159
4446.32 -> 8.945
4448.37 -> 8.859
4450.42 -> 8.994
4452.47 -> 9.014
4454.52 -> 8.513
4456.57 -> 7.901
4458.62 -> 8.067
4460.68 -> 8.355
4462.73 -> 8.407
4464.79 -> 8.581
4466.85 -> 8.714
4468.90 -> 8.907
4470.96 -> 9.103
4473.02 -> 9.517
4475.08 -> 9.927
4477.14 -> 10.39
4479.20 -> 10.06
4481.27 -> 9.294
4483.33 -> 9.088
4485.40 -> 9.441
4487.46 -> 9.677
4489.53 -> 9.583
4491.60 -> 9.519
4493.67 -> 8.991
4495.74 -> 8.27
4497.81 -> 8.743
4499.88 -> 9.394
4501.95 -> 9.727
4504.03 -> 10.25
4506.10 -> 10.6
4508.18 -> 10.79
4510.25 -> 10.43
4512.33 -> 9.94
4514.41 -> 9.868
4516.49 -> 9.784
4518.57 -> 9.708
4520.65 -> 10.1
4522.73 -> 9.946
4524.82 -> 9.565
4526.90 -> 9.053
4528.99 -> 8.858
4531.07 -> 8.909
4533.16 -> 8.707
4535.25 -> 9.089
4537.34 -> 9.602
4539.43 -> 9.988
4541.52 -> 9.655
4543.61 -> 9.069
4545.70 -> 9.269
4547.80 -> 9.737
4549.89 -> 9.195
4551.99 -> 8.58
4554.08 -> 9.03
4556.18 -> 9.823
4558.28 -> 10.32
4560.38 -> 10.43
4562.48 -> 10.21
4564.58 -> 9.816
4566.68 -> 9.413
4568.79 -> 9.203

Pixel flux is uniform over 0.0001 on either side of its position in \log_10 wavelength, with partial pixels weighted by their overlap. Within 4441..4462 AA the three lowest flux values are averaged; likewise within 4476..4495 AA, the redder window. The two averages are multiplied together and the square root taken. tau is 8.60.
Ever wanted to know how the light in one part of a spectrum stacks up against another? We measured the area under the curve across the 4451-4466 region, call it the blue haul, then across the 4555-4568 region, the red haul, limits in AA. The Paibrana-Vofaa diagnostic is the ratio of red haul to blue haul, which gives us 1.0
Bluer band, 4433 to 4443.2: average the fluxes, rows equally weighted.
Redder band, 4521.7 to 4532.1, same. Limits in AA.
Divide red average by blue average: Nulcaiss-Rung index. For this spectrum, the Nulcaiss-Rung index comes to 1.05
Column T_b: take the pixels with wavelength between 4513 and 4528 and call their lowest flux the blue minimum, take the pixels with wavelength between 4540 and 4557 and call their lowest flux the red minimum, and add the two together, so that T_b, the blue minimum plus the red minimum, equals 17.6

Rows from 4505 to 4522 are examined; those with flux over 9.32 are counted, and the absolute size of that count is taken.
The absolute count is 8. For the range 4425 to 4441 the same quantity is 0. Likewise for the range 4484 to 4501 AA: 5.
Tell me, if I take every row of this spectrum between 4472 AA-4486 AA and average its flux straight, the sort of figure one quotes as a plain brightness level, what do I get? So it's 9.7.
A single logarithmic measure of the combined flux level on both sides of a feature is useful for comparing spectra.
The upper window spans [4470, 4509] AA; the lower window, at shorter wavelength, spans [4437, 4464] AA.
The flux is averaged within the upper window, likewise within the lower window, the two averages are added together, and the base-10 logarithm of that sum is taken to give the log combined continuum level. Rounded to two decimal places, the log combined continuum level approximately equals 1.26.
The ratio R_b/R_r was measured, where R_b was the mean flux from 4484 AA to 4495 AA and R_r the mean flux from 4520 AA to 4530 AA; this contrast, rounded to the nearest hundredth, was 0.99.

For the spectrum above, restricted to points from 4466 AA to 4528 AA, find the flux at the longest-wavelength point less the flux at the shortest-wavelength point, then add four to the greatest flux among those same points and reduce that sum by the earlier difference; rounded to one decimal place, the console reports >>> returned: 14.5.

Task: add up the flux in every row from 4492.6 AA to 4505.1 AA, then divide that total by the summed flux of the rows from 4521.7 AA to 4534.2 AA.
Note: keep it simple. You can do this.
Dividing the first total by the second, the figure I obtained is 1.01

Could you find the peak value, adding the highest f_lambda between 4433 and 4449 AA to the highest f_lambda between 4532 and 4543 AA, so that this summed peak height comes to 19.4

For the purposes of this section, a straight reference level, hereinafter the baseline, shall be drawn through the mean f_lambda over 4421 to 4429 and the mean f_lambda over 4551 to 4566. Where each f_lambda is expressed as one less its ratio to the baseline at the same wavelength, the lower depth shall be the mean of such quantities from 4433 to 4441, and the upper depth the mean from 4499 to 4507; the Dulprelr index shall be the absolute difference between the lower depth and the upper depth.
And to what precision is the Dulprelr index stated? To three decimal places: 0.060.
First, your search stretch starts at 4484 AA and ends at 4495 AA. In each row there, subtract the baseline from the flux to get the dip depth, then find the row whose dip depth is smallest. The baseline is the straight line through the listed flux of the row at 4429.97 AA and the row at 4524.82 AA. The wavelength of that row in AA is 4493.67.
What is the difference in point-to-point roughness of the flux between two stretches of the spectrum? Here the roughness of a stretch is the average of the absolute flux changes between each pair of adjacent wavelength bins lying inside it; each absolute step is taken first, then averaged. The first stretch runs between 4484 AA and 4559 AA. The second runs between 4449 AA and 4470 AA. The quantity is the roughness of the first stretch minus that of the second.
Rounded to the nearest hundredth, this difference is 0.13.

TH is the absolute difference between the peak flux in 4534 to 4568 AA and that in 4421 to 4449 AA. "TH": 1.0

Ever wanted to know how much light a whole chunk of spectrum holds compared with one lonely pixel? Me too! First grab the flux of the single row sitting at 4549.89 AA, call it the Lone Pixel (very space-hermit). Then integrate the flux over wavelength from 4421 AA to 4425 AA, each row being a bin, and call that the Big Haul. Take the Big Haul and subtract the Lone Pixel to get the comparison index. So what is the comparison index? 26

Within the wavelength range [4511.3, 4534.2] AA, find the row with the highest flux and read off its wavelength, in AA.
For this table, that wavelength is 4520.65 AA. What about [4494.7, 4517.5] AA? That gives 4508.18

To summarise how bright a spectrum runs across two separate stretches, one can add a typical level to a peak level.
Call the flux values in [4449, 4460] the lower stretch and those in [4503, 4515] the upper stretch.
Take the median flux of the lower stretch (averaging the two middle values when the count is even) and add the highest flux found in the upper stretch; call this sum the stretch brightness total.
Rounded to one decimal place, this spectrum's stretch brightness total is 19.3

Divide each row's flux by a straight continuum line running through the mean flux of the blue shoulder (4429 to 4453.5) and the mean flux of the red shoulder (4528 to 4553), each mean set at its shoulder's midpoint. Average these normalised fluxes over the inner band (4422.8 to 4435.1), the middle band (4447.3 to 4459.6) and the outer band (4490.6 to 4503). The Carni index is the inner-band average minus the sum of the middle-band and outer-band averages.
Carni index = -1.04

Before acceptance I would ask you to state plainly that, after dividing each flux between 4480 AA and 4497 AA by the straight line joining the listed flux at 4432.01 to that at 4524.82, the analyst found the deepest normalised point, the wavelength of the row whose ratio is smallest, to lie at 4495.74 AA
